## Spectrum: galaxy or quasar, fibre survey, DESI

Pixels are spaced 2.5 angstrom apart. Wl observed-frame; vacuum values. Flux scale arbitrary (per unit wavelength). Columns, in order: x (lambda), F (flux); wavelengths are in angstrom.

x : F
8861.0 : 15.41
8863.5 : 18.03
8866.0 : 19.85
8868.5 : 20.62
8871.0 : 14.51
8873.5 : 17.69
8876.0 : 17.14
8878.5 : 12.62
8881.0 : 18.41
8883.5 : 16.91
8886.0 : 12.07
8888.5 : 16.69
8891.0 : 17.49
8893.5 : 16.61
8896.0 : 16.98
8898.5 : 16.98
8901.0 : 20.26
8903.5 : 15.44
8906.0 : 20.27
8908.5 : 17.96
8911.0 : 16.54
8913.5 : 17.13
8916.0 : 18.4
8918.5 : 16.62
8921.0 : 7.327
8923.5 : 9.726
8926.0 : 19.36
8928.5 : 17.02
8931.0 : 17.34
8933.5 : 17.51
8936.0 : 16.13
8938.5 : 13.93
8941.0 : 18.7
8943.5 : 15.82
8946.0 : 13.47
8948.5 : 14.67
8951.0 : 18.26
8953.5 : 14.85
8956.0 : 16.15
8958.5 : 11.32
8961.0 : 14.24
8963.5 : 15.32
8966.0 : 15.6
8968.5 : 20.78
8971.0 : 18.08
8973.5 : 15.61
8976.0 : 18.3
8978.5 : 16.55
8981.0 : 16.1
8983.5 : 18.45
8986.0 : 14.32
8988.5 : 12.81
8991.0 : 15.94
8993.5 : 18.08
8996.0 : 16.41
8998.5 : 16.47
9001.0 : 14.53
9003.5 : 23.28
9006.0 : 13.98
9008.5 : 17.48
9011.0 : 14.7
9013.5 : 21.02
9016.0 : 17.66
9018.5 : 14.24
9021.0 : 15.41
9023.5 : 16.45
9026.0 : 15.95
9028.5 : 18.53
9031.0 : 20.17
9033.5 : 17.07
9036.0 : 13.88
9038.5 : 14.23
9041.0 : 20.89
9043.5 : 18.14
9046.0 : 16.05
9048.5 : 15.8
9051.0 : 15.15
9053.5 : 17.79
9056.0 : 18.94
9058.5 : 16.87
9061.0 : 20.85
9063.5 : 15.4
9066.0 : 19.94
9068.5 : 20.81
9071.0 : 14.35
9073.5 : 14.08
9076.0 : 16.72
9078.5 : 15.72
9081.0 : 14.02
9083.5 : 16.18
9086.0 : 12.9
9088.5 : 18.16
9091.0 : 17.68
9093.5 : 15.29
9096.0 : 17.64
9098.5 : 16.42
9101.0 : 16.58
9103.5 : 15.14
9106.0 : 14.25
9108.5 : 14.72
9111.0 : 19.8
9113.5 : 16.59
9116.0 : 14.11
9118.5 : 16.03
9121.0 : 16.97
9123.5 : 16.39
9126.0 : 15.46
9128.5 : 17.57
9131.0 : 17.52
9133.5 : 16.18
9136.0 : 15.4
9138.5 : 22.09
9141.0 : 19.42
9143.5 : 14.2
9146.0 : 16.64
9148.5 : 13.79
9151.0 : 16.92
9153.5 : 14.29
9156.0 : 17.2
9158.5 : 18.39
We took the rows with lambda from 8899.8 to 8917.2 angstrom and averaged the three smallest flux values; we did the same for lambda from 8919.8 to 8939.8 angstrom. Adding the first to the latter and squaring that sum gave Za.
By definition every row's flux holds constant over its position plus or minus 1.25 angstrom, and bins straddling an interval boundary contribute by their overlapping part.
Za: 713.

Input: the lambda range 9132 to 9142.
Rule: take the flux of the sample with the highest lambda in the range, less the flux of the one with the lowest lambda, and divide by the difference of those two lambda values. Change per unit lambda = 0.43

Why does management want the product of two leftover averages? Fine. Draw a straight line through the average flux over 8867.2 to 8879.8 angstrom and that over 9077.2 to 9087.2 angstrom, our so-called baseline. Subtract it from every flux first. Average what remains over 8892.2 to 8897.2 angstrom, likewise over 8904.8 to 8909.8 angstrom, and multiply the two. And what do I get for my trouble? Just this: 1.3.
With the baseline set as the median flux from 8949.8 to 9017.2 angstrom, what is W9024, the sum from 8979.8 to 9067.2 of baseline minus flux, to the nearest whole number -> -28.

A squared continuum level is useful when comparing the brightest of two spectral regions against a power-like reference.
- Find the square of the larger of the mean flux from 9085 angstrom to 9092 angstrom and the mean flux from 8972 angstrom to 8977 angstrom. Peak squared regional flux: 287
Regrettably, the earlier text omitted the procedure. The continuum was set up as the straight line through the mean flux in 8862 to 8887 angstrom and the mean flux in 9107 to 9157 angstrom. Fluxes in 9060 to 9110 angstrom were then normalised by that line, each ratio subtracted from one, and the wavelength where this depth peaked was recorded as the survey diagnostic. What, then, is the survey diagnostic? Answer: 9086.0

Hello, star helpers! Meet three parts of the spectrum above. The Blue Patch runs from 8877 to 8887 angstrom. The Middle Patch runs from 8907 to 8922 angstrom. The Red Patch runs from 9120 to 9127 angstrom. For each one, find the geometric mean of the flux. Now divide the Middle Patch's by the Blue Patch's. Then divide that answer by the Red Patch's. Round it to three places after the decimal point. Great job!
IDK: 0.063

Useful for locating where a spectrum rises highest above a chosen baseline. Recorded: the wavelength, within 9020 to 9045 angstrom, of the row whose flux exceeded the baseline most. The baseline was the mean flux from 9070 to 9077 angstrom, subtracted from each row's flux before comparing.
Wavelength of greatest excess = 9041.0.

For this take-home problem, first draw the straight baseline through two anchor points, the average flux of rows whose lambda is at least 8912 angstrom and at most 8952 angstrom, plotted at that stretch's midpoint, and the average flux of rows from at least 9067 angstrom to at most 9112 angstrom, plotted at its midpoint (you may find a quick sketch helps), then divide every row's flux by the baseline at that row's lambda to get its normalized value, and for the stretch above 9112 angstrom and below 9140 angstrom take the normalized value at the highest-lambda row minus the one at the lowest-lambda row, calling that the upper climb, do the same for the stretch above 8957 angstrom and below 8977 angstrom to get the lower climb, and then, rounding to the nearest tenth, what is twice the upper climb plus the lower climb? 1.1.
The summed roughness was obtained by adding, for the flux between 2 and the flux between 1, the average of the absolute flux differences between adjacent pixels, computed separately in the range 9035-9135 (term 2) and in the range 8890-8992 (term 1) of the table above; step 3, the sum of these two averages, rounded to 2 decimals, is 4.77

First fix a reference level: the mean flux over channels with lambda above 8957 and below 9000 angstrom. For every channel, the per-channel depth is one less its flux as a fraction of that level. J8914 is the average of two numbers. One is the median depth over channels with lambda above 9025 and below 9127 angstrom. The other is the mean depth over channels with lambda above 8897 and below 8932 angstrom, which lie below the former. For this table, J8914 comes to -0.018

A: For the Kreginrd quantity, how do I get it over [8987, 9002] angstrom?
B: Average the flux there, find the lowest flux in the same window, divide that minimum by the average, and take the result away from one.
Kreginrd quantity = 0.184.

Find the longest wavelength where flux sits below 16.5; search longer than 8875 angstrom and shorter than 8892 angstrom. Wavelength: 8886.0 angstrom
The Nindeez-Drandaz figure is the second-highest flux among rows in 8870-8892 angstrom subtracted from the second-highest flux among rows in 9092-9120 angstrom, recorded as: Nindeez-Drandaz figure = 0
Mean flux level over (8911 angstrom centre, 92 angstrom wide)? 16.4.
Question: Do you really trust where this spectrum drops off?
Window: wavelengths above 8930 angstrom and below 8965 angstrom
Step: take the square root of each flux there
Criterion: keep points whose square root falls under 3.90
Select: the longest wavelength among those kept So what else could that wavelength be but 8961.0 angstrom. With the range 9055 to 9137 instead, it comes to 9116.0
